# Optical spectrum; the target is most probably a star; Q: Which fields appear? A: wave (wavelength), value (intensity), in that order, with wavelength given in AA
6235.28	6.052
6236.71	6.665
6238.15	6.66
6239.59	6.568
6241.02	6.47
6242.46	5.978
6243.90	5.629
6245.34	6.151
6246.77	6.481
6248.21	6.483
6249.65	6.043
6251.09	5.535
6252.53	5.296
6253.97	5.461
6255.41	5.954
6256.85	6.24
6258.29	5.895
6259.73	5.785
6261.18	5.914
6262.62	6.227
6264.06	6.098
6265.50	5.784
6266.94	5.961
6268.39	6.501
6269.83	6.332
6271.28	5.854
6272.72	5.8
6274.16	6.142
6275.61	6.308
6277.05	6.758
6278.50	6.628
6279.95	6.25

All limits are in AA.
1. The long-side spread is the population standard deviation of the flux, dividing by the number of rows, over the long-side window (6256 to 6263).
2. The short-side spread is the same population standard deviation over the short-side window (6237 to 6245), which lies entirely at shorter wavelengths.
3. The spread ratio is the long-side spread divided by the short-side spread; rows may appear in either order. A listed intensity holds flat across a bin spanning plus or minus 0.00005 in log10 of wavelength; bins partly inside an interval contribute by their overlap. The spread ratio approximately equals 0.47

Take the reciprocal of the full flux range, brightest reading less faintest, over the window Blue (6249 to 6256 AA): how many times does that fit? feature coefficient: 1.3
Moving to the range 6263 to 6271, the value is 1.4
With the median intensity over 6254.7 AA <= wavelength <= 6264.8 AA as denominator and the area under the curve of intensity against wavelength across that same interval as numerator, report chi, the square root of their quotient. 3.19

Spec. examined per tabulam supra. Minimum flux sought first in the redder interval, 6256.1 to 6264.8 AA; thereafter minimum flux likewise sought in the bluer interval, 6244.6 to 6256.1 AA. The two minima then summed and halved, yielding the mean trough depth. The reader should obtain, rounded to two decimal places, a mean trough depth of 5.54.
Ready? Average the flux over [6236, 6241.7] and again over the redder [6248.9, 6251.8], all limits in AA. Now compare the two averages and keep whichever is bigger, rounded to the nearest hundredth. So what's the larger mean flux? 6.59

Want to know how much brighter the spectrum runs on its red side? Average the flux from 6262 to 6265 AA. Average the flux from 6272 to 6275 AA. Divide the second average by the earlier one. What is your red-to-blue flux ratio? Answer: 0.97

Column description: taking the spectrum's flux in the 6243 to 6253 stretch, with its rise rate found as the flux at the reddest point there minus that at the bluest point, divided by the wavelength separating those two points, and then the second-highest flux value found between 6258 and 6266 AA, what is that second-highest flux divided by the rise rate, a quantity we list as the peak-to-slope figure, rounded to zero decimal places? -158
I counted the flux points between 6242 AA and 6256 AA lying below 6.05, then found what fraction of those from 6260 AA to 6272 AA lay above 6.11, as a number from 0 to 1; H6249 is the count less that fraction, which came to 6.6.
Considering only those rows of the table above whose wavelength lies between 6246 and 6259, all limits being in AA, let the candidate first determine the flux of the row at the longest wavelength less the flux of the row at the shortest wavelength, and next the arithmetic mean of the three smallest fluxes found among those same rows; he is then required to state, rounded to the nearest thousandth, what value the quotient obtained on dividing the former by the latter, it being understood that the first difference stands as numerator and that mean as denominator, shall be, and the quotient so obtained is -0.108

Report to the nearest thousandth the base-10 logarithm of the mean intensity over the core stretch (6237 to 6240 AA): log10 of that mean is 0.820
